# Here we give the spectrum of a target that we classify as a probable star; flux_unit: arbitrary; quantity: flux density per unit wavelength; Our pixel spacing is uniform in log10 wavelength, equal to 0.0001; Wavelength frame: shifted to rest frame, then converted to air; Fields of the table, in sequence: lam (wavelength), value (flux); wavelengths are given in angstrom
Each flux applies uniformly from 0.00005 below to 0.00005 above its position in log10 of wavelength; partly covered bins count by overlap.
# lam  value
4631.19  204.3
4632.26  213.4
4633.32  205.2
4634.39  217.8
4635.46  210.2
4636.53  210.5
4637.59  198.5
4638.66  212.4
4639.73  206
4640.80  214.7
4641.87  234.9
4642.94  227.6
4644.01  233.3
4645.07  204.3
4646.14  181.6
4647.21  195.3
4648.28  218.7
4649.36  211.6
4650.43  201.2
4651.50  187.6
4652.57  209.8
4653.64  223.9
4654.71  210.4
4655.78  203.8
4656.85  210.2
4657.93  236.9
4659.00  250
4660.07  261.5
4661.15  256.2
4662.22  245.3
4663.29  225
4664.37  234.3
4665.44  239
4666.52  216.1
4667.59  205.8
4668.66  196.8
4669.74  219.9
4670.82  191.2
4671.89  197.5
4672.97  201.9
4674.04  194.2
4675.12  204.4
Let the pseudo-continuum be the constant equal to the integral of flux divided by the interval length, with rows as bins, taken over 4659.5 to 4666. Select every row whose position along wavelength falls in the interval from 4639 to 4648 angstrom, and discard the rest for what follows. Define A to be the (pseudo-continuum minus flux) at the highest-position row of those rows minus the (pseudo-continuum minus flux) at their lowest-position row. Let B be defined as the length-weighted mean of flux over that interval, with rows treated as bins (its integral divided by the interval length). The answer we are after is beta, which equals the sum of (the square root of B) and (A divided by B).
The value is 14.6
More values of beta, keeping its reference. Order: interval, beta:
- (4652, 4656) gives 14.6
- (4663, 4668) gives 15.1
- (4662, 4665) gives 15.3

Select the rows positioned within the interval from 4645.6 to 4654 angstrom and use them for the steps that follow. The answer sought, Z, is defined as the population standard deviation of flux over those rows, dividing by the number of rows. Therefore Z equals 14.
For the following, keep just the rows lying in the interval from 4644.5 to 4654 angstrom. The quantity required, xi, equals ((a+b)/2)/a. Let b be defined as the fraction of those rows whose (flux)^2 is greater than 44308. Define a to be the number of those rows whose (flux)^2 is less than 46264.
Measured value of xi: 0.524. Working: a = 7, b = 0.33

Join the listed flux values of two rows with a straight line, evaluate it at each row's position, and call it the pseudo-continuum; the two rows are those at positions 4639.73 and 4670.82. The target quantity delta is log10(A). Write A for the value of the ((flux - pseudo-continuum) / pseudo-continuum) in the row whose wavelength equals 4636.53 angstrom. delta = -1.8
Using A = 0.01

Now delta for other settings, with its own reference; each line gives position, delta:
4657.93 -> -0.7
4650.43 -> -2.8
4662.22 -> -0.6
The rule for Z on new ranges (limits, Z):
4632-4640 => 6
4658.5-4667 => 14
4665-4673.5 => 15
